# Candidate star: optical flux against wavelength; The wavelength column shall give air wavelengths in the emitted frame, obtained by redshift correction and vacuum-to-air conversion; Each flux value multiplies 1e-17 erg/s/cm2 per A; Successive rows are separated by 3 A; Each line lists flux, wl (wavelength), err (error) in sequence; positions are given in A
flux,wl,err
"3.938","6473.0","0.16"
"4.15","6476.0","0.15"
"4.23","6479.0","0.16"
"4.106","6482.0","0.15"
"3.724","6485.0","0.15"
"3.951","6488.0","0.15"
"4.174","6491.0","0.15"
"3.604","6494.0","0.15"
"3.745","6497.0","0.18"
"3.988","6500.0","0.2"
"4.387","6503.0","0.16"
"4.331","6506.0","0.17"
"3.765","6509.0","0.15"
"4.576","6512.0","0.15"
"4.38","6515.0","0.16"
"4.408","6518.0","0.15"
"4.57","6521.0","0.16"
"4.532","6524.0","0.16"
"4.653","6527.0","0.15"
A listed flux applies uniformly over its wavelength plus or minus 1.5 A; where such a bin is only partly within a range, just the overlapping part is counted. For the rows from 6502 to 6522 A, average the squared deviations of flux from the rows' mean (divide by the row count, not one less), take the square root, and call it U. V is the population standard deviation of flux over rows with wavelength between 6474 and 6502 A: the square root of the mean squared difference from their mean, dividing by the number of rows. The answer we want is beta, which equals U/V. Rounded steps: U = 0.253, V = 0.21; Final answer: 1.19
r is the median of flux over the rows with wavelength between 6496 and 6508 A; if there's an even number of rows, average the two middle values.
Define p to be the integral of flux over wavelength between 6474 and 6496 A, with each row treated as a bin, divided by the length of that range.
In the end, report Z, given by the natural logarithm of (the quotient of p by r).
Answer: -0.04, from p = 4.0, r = 4.16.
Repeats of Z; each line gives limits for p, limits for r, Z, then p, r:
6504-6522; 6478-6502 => 0.09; 4.3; 3.97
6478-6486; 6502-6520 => -0.09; 4.0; 4.38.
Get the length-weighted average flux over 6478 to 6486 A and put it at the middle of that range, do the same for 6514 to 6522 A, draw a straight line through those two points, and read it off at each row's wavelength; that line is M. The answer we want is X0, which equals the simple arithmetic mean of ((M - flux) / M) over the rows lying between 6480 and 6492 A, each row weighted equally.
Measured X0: 0.02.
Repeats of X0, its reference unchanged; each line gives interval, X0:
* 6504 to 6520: 0.02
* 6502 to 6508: -0.02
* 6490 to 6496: 0.06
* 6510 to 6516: -0.02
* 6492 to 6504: 0.07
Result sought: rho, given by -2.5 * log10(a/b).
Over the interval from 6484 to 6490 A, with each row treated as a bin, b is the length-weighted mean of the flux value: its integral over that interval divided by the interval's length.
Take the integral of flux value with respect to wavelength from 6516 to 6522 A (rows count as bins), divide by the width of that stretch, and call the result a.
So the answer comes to -0.16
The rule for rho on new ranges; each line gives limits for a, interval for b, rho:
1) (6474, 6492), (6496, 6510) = 0.00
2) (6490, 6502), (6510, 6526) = 0.15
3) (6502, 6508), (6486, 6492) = -0.07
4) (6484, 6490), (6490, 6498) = -0.01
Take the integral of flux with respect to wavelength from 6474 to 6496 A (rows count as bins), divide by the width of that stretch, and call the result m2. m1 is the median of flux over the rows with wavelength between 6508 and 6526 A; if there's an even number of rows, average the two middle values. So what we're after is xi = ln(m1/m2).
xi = 0.115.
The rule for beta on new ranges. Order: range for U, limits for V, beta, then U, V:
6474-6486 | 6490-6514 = 0.59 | 0.195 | 0.33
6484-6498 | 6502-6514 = 0.66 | 0.201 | 0.30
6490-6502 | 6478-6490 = 1.16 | 0.219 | 0.19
